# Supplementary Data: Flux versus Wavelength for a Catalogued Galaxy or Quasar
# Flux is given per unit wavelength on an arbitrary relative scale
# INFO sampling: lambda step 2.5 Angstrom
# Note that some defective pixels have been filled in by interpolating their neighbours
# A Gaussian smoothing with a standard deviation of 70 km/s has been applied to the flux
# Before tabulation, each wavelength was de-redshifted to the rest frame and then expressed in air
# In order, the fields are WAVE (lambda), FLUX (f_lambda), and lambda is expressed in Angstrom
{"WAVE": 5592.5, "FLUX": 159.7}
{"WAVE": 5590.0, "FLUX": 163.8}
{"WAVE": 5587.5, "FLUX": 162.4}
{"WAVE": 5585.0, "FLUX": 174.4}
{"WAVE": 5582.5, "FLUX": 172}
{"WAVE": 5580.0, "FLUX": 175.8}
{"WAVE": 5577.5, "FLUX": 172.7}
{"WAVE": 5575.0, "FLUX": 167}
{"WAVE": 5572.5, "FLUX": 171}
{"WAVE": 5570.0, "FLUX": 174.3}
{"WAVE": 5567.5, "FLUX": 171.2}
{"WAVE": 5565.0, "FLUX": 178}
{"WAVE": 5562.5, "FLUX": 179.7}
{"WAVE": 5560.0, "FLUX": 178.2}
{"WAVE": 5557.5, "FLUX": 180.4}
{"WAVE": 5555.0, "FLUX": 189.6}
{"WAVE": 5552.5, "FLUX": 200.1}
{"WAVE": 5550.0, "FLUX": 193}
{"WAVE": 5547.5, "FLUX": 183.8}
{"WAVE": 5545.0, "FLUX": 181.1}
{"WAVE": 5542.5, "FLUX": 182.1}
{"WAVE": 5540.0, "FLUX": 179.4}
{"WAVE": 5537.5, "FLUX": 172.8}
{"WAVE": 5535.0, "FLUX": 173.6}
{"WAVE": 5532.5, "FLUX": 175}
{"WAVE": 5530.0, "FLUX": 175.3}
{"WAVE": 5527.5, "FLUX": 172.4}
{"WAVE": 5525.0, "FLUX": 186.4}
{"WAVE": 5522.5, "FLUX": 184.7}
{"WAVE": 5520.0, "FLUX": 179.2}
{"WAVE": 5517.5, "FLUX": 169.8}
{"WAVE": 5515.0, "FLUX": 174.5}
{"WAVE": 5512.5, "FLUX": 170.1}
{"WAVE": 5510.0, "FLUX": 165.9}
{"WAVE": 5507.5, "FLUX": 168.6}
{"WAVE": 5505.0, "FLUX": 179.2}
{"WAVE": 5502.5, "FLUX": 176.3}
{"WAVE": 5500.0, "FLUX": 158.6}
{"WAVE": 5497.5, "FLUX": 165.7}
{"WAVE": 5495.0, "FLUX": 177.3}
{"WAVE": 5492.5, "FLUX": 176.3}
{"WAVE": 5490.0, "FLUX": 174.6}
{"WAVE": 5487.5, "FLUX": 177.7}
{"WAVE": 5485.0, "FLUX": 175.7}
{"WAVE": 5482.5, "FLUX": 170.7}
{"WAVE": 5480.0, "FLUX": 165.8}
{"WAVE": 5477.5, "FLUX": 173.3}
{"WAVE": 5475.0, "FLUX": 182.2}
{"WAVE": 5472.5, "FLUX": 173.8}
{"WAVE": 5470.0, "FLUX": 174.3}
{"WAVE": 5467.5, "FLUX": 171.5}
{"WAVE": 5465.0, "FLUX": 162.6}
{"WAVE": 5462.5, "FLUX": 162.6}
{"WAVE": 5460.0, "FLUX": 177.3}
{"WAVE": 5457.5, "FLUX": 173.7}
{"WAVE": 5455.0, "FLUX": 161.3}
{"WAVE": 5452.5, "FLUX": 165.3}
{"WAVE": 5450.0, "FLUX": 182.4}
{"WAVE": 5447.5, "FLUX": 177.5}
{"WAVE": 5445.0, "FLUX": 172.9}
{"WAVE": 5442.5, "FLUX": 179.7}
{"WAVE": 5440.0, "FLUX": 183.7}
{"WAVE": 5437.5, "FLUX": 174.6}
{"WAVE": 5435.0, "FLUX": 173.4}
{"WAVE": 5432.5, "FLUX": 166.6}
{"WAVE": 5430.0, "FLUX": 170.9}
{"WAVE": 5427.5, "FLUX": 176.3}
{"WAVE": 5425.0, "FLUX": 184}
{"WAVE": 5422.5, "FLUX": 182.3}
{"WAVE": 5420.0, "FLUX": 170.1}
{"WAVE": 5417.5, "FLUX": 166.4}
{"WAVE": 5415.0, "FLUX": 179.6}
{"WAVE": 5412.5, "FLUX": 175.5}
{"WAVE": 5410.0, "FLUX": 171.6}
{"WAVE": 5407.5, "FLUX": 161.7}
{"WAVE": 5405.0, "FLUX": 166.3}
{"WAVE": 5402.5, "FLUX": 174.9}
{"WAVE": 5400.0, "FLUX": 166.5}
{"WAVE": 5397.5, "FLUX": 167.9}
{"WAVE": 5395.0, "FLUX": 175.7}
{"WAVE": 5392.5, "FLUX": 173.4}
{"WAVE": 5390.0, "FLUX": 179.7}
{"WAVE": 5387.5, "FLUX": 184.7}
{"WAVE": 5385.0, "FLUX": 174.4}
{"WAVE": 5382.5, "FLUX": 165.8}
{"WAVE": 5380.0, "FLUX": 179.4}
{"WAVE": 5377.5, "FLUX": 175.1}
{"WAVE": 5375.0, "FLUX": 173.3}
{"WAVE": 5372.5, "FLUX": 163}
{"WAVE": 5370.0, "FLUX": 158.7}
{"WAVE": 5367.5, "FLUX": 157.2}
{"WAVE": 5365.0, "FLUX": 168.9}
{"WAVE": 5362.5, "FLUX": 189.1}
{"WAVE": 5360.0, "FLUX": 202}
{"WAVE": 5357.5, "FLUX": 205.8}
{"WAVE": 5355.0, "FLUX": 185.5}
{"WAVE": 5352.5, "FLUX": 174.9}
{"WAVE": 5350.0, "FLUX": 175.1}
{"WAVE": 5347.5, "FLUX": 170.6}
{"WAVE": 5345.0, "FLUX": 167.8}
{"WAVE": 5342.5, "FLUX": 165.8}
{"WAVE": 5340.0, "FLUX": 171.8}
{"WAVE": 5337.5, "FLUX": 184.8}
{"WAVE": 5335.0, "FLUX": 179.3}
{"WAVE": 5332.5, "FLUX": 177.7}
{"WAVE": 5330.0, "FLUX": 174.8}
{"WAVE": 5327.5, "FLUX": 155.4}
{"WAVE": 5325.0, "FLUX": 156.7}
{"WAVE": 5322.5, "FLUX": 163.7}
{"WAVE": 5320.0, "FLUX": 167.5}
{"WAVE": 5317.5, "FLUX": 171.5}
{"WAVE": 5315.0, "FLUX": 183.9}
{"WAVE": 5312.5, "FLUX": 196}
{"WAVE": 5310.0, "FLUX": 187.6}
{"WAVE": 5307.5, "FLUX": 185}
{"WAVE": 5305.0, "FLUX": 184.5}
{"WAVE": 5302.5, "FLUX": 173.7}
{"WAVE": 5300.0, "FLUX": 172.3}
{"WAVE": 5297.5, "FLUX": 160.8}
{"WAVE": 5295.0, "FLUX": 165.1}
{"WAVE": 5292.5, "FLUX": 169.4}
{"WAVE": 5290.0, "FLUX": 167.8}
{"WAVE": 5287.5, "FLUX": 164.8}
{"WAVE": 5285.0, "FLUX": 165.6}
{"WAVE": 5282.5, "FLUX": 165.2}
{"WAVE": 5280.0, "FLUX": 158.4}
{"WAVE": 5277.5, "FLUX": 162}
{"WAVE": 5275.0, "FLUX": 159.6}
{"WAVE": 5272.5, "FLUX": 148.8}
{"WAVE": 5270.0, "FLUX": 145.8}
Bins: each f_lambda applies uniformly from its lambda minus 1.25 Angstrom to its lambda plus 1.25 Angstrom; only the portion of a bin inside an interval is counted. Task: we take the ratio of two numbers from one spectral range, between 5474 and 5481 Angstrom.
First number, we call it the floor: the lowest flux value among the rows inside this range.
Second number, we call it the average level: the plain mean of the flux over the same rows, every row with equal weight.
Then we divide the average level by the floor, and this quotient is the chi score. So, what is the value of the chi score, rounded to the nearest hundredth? 1.05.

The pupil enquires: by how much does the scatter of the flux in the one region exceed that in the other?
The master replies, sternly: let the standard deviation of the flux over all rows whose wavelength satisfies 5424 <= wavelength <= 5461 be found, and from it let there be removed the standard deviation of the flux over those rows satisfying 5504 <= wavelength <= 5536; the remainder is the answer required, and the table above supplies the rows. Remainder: 0.6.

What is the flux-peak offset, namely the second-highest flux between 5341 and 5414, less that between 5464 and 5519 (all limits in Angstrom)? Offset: 23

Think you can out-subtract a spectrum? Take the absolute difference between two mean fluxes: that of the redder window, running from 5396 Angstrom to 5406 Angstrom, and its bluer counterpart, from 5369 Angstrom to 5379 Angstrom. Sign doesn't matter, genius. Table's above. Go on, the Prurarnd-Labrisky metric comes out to 1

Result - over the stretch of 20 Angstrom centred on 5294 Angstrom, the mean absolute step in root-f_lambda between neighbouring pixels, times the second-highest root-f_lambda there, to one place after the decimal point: 2.0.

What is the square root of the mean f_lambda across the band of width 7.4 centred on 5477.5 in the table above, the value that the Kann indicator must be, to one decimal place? 13.2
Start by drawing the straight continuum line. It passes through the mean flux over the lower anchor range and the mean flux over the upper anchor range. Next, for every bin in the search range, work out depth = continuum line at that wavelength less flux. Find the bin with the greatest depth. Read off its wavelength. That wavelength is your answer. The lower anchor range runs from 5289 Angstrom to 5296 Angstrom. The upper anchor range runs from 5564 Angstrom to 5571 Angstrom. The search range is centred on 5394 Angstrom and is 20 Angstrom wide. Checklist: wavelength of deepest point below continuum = 5400.0 Angstrom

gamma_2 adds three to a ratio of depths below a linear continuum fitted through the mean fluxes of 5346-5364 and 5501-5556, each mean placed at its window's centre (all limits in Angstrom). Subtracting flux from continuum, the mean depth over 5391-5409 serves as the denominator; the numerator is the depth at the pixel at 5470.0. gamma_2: 3.5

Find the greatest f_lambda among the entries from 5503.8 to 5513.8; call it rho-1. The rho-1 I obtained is 179.2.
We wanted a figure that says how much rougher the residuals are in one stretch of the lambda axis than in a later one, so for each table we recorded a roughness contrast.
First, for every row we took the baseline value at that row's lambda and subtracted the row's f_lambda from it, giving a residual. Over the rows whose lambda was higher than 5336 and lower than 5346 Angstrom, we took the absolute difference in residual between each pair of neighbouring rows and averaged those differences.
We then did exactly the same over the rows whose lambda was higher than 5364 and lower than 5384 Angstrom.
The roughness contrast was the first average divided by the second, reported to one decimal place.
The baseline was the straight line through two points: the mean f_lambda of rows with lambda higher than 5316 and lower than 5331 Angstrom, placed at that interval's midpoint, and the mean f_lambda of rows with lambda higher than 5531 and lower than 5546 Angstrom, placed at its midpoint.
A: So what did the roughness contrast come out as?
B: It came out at 1.0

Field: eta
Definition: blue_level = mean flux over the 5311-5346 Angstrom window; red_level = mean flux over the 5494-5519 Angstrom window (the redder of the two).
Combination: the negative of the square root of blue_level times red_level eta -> -172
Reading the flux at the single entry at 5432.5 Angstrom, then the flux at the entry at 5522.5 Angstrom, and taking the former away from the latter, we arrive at 18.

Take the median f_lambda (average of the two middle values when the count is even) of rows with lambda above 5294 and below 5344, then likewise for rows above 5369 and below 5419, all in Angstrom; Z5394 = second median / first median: 1.00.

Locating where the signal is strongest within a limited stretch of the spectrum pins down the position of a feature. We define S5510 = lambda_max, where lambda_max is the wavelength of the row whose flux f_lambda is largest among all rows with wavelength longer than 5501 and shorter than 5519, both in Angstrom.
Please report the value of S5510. 5505.0 Angstrom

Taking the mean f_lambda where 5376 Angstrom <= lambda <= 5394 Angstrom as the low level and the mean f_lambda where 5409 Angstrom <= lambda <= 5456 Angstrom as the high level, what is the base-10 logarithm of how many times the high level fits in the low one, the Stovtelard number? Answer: 0.004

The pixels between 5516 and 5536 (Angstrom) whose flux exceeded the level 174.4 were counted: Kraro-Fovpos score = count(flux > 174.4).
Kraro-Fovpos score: 5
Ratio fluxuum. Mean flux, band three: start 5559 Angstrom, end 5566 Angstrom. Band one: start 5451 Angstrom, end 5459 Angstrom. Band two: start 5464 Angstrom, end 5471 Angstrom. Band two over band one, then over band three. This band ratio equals 0.0057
